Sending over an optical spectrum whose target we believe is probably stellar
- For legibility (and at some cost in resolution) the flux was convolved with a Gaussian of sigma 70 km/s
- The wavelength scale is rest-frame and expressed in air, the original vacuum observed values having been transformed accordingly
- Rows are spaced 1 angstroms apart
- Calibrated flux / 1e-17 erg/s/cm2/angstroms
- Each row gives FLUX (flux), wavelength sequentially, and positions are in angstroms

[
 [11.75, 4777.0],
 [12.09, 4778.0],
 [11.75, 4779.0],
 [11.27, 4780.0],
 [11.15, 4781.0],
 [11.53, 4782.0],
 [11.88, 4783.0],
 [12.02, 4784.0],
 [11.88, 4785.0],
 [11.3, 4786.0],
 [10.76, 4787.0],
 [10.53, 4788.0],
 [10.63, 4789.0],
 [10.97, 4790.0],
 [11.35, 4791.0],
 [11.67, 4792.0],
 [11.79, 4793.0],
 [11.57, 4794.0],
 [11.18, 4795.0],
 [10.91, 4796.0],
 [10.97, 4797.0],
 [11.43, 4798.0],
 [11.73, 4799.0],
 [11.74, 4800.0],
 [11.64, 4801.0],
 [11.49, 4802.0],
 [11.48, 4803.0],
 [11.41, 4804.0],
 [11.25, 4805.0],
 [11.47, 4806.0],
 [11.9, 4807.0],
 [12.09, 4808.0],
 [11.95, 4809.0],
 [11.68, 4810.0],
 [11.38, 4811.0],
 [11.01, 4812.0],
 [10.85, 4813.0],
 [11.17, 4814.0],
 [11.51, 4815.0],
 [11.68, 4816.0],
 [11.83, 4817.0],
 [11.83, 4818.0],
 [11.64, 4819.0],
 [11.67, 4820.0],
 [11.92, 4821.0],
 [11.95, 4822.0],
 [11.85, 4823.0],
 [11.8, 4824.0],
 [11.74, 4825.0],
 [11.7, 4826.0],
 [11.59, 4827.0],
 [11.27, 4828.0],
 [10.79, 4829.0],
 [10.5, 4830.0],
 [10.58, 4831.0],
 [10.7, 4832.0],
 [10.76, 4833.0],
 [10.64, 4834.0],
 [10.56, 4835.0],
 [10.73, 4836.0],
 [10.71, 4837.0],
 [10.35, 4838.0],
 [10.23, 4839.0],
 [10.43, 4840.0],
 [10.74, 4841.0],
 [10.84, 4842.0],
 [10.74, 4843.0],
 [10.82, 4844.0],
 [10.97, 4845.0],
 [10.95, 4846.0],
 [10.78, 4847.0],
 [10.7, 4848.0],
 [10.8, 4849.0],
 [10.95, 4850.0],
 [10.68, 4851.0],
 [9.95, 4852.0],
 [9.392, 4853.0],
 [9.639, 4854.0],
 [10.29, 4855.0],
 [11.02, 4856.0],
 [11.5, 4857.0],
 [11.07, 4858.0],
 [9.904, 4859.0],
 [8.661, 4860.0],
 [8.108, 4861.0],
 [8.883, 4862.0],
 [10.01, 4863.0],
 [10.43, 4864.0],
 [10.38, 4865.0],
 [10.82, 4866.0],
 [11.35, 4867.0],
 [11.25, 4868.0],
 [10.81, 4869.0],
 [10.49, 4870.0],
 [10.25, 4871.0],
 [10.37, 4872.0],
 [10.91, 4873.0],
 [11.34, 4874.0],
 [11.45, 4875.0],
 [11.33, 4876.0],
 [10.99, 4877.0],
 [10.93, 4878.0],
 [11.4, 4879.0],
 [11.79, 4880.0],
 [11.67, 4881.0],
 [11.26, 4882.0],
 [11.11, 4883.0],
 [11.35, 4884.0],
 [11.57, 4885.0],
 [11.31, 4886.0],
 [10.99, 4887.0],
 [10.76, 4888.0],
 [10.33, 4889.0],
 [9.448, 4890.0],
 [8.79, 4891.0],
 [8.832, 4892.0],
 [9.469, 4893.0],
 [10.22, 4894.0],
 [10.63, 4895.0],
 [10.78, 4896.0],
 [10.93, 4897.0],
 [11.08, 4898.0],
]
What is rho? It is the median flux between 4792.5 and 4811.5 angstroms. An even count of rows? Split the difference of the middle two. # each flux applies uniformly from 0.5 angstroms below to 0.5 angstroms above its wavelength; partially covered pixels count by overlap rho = 11.5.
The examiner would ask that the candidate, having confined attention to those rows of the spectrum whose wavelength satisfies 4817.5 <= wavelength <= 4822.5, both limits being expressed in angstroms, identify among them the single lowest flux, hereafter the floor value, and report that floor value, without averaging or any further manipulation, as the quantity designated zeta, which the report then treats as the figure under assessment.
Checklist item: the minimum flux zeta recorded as 11.64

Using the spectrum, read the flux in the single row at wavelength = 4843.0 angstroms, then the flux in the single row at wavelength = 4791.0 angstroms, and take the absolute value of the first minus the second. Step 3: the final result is 0.61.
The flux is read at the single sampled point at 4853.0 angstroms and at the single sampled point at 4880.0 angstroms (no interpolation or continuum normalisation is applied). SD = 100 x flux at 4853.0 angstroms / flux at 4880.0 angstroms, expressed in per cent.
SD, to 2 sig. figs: 80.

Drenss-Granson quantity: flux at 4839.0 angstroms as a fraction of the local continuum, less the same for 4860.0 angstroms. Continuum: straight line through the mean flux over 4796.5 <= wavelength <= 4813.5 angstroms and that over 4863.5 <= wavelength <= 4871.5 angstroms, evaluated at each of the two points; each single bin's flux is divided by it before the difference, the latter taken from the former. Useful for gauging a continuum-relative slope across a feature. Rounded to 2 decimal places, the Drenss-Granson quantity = 0.12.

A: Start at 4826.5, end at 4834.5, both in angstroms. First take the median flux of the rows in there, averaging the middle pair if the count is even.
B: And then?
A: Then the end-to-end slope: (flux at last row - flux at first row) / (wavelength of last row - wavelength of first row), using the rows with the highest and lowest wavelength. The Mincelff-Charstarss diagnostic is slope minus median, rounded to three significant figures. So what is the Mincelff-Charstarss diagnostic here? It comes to -10.9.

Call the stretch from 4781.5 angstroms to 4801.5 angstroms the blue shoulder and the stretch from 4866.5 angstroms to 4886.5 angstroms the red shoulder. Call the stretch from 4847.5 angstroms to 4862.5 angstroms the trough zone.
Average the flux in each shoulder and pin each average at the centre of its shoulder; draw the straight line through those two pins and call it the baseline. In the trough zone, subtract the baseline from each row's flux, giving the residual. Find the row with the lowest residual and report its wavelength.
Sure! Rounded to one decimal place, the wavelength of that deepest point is 4861.0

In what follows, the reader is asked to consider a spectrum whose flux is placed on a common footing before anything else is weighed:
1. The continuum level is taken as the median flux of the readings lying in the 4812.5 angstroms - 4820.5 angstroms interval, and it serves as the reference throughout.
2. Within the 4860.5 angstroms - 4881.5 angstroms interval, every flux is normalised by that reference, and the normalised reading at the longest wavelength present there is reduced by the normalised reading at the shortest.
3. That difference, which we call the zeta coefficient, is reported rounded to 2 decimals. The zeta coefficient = 0.31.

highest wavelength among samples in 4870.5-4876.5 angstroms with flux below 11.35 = 4876.0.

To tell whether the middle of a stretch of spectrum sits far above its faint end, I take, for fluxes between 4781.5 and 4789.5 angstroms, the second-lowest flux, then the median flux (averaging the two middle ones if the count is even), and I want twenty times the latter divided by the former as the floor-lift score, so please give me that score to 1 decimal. 21.5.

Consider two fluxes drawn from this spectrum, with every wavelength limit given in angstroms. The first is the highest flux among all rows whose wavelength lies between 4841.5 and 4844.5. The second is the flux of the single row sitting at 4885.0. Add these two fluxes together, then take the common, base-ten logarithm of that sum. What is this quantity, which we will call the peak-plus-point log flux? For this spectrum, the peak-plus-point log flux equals 1.35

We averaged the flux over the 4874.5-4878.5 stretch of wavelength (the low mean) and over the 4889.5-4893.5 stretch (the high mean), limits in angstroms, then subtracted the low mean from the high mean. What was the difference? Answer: -2.0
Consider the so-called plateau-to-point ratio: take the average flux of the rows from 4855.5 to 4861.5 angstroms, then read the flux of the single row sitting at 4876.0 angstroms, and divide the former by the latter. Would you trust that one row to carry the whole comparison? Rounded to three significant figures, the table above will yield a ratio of 0.886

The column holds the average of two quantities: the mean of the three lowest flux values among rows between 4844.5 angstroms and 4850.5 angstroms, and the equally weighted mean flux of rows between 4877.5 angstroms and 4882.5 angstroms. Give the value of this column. 11.1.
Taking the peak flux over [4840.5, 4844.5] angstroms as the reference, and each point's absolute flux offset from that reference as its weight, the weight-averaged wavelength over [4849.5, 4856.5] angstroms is 4853.3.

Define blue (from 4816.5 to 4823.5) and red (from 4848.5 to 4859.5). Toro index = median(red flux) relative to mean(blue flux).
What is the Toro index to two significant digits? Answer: 0.90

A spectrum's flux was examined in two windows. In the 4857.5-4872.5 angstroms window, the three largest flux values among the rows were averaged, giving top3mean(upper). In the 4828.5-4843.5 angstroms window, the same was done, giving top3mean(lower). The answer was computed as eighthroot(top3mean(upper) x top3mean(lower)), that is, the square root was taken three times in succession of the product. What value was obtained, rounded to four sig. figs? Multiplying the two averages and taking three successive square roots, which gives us 1.821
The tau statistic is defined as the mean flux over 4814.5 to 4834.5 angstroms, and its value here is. 11.4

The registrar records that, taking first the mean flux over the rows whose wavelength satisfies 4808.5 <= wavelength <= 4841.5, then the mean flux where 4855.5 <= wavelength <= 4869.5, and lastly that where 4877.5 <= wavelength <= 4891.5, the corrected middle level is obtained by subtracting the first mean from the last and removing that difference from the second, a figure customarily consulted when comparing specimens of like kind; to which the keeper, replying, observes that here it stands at 10.6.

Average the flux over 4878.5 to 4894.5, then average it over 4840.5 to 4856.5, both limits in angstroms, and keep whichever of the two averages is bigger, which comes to 10.6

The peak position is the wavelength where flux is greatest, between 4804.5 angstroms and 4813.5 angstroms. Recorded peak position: 4808.0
